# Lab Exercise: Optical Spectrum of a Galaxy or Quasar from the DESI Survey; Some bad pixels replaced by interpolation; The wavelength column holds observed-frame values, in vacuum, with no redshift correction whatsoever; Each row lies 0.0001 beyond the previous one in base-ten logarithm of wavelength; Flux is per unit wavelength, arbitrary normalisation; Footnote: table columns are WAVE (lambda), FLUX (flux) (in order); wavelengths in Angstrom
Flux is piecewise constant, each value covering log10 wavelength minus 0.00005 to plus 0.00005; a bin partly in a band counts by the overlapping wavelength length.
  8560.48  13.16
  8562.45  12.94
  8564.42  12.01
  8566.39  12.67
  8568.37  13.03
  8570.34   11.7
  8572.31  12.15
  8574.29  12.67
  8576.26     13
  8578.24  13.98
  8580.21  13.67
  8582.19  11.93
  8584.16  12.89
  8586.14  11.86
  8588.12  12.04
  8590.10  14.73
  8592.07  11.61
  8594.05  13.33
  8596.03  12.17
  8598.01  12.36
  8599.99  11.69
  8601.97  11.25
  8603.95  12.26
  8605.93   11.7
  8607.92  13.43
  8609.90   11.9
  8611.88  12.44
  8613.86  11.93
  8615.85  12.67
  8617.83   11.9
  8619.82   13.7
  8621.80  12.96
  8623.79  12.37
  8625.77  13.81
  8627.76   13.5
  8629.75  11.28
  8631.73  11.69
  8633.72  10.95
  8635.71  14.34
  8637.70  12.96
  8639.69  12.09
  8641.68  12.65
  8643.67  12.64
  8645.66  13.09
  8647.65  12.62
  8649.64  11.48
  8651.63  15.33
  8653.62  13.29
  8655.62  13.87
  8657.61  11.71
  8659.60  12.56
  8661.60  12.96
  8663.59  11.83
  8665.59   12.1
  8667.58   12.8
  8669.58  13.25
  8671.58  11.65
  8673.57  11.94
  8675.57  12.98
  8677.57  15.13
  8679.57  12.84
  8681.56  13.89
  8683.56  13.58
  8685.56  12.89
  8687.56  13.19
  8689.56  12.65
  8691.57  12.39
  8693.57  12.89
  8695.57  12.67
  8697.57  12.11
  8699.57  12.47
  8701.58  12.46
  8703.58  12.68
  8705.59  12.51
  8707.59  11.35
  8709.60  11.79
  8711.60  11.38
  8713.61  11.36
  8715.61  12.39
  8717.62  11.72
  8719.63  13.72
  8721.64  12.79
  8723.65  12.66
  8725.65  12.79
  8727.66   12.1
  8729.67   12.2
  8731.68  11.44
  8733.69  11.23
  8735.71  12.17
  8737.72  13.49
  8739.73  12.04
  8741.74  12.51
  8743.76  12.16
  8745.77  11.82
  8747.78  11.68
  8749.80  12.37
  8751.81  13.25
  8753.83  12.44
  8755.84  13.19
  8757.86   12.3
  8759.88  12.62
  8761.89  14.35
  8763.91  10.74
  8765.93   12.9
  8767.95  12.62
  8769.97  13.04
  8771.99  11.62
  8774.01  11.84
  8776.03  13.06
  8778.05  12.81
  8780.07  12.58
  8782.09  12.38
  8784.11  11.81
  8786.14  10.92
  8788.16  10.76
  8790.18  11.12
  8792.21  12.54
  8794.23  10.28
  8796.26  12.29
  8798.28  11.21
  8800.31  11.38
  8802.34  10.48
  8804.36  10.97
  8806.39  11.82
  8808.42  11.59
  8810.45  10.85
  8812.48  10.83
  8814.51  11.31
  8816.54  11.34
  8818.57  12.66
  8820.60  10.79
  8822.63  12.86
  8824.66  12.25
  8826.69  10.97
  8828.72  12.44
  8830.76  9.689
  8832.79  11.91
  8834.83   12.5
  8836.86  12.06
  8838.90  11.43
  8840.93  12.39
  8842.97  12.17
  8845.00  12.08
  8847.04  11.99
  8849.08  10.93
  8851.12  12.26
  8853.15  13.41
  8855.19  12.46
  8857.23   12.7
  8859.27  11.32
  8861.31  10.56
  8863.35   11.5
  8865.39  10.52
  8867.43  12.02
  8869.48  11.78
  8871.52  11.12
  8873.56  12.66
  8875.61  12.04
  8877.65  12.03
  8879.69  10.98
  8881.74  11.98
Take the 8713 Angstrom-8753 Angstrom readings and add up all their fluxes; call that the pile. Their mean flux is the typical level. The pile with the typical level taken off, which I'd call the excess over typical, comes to 234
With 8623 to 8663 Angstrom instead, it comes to 242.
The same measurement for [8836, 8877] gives 226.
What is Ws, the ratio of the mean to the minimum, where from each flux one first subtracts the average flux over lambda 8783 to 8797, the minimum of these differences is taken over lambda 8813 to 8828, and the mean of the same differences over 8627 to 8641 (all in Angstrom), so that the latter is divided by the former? -1.7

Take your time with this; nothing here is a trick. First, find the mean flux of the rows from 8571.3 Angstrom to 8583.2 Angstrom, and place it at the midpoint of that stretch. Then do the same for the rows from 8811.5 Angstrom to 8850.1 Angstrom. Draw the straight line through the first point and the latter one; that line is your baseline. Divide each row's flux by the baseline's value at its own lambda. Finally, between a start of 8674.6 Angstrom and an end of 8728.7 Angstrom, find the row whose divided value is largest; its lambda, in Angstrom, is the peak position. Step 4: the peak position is 8677.57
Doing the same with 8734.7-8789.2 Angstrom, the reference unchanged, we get 8761.89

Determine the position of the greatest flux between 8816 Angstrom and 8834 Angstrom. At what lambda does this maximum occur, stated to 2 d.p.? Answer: 8822.63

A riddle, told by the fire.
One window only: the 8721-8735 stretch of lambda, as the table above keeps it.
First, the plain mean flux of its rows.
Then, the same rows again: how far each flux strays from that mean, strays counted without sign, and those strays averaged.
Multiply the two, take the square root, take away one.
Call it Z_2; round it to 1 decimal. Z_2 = 1.5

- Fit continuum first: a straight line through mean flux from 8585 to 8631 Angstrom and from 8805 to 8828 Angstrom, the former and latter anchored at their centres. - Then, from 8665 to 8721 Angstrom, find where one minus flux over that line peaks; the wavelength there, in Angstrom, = 8707.59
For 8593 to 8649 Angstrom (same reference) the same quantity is 8633.72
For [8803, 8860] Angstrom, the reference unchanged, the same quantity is 8830.76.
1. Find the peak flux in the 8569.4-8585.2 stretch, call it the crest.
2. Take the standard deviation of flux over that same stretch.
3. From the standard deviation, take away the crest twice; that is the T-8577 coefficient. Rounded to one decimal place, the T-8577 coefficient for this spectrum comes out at -27.2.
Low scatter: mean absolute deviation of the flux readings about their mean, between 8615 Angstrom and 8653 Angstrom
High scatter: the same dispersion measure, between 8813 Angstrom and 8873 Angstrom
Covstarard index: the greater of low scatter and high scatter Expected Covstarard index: 0.819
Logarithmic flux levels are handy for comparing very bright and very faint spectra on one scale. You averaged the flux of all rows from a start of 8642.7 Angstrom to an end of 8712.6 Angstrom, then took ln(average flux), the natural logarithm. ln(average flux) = 2.54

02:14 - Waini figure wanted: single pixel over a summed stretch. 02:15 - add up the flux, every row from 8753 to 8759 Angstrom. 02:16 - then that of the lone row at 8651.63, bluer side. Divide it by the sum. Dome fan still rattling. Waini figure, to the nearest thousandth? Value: 0.404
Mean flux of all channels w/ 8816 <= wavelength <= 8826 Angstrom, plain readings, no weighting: 12.0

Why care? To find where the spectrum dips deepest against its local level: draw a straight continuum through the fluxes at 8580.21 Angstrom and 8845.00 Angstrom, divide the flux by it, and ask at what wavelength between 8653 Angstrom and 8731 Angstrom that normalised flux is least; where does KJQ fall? 8707.59 Angstrom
